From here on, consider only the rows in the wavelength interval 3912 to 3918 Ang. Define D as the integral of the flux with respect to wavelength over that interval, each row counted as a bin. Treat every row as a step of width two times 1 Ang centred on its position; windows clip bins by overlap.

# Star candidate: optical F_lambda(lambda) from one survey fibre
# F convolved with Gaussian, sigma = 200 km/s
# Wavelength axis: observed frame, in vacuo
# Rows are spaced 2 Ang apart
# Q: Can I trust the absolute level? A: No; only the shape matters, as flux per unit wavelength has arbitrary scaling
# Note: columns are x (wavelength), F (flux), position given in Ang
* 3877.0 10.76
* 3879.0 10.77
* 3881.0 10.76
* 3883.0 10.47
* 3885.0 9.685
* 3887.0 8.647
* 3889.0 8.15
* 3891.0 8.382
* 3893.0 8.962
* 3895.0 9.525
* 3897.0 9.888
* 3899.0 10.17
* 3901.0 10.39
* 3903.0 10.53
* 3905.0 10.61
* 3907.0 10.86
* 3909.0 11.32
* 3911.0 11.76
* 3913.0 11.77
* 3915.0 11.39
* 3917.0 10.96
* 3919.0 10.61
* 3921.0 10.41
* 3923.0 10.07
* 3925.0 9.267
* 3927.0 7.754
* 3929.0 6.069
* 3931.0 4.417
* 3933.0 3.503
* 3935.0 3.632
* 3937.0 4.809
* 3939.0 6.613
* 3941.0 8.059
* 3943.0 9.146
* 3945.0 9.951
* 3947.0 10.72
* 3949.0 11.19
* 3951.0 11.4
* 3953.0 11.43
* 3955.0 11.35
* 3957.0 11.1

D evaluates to 68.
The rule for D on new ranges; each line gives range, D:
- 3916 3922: 64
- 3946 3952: 67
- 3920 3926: 59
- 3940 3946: 54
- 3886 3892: 50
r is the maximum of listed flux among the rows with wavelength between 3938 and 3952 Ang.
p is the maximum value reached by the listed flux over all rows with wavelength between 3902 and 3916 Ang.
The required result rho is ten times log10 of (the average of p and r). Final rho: 10.64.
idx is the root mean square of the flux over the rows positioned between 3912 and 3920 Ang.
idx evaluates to 11.2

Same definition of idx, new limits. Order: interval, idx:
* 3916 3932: 9.0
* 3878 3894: 9.5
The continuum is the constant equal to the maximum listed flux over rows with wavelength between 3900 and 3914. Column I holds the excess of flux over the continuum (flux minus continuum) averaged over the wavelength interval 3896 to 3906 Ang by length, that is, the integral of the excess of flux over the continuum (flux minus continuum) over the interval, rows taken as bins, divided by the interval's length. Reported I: -1.5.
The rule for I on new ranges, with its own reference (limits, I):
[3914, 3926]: -1.3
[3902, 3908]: -1.1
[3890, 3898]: -2.6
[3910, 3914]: 0.0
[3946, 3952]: -0.7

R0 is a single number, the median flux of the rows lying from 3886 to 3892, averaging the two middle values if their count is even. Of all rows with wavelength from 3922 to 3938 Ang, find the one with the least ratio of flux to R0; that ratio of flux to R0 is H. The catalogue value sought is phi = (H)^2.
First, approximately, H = 0.4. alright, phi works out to 0.2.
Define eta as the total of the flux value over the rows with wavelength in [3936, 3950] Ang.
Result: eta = 60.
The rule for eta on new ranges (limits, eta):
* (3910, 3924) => 77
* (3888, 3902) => 65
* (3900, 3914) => 77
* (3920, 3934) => 51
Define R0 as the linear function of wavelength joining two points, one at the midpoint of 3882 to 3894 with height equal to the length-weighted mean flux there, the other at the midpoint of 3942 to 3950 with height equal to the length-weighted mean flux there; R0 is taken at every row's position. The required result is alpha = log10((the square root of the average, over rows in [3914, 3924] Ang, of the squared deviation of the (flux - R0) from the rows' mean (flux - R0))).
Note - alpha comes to -0.29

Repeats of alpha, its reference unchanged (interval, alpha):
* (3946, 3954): -0.62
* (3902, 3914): -0.36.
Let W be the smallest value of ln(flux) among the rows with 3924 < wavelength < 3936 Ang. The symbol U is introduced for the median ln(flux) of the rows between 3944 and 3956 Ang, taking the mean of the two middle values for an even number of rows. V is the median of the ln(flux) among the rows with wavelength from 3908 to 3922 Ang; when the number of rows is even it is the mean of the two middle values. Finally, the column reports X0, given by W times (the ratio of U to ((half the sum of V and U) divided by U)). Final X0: 3.0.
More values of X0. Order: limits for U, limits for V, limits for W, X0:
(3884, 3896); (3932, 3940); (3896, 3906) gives 6.0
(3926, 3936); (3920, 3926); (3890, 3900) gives 2.5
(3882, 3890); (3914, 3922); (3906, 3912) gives 5.1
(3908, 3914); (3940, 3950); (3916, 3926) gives 5.7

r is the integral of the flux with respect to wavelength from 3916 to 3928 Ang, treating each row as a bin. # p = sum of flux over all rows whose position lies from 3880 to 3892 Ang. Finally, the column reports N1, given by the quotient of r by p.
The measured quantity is 2.1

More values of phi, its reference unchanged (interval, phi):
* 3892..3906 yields 1.1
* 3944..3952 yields 1.4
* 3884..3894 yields 0.9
